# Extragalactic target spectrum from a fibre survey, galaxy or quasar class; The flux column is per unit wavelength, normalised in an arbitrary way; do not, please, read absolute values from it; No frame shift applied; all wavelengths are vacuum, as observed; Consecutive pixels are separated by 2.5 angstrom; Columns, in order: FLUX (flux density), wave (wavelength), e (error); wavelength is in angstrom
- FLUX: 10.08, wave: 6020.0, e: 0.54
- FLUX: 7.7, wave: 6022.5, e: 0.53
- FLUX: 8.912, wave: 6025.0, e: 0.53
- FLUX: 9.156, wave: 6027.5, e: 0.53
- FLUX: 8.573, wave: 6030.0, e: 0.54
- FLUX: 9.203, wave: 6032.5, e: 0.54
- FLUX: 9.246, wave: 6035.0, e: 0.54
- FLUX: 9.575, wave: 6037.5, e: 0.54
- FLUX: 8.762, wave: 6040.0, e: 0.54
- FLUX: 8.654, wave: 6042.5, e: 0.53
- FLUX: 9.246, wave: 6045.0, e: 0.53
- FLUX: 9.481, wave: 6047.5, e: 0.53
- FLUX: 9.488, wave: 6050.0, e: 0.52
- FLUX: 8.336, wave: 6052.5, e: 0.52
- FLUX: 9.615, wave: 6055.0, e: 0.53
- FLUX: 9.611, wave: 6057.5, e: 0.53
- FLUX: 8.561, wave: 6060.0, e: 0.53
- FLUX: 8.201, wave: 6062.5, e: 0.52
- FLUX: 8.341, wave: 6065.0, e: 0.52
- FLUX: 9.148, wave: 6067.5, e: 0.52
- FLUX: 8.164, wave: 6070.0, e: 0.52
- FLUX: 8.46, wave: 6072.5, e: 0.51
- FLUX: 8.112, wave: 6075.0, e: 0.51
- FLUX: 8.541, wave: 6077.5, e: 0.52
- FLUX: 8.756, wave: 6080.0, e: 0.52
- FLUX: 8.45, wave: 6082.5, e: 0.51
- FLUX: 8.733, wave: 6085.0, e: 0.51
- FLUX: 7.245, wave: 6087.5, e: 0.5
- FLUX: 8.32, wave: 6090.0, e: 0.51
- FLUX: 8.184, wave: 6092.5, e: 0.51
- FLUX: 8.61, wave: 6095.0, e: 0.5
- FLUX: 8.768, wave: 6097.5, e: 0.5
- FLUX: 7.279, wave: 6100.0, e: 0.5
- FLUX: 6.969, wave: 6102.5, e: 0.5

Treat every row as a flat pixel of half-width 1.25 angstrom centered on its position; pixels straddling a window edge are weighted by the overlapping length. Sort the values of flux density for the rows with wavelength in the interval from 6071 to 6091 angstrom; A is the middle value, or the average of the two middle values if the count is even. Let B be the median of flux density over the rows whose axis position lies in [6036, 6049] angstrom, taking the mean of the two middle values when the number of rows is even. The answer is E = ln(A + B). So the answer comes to 2.87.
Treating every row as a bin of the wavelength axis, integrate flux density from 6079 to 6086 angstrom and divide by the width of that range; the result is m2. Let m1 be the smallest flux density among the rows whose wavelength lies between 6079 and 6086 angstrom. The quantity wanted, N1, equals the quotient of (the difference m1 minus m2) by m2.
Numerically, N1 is -0.022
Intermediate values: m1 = 8.45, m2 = 8.6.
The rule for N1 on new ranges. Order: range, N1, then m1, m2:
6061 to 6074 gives -0.035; 8.164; 8.5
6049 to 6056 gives -0.086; 8.336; 9.1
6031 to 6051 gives -0.059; 8.654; 9.2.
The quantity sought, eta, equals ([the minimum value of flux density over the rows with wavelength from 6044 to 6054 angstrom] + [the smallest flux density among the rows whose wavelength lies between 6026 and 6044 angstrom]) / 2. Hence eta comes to 8.45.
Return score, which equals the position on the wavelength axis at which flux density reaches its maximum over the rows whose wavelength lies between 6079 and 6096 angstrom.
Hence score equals 6080.0 angstrom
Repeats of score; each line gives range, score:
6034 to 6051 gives 6037.5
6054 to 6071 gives 6055.0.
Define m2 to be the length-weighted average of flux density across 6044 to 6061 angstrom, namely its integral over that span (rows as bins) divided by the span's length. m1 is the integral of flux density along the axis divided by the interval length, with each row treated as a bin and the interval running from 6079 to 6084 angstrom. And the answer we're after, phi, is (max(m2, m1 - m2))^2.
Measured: 85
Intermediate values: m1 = 8.60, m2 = 9.2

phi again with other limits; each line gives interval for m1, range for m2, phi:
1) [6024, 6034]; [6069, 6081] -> 71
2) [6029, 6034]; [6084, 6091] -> 65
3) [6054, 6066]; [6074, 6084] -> 72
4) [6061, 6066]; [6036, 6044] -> 81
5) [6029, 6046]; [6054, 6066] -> 79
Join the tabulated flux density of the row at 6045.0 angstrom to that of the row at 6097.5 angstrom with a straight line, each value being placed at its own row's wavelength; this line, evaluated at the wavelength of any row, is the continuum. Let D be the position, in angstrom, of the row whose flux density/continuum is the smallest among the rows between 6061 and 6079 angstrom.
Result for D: 6062.5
